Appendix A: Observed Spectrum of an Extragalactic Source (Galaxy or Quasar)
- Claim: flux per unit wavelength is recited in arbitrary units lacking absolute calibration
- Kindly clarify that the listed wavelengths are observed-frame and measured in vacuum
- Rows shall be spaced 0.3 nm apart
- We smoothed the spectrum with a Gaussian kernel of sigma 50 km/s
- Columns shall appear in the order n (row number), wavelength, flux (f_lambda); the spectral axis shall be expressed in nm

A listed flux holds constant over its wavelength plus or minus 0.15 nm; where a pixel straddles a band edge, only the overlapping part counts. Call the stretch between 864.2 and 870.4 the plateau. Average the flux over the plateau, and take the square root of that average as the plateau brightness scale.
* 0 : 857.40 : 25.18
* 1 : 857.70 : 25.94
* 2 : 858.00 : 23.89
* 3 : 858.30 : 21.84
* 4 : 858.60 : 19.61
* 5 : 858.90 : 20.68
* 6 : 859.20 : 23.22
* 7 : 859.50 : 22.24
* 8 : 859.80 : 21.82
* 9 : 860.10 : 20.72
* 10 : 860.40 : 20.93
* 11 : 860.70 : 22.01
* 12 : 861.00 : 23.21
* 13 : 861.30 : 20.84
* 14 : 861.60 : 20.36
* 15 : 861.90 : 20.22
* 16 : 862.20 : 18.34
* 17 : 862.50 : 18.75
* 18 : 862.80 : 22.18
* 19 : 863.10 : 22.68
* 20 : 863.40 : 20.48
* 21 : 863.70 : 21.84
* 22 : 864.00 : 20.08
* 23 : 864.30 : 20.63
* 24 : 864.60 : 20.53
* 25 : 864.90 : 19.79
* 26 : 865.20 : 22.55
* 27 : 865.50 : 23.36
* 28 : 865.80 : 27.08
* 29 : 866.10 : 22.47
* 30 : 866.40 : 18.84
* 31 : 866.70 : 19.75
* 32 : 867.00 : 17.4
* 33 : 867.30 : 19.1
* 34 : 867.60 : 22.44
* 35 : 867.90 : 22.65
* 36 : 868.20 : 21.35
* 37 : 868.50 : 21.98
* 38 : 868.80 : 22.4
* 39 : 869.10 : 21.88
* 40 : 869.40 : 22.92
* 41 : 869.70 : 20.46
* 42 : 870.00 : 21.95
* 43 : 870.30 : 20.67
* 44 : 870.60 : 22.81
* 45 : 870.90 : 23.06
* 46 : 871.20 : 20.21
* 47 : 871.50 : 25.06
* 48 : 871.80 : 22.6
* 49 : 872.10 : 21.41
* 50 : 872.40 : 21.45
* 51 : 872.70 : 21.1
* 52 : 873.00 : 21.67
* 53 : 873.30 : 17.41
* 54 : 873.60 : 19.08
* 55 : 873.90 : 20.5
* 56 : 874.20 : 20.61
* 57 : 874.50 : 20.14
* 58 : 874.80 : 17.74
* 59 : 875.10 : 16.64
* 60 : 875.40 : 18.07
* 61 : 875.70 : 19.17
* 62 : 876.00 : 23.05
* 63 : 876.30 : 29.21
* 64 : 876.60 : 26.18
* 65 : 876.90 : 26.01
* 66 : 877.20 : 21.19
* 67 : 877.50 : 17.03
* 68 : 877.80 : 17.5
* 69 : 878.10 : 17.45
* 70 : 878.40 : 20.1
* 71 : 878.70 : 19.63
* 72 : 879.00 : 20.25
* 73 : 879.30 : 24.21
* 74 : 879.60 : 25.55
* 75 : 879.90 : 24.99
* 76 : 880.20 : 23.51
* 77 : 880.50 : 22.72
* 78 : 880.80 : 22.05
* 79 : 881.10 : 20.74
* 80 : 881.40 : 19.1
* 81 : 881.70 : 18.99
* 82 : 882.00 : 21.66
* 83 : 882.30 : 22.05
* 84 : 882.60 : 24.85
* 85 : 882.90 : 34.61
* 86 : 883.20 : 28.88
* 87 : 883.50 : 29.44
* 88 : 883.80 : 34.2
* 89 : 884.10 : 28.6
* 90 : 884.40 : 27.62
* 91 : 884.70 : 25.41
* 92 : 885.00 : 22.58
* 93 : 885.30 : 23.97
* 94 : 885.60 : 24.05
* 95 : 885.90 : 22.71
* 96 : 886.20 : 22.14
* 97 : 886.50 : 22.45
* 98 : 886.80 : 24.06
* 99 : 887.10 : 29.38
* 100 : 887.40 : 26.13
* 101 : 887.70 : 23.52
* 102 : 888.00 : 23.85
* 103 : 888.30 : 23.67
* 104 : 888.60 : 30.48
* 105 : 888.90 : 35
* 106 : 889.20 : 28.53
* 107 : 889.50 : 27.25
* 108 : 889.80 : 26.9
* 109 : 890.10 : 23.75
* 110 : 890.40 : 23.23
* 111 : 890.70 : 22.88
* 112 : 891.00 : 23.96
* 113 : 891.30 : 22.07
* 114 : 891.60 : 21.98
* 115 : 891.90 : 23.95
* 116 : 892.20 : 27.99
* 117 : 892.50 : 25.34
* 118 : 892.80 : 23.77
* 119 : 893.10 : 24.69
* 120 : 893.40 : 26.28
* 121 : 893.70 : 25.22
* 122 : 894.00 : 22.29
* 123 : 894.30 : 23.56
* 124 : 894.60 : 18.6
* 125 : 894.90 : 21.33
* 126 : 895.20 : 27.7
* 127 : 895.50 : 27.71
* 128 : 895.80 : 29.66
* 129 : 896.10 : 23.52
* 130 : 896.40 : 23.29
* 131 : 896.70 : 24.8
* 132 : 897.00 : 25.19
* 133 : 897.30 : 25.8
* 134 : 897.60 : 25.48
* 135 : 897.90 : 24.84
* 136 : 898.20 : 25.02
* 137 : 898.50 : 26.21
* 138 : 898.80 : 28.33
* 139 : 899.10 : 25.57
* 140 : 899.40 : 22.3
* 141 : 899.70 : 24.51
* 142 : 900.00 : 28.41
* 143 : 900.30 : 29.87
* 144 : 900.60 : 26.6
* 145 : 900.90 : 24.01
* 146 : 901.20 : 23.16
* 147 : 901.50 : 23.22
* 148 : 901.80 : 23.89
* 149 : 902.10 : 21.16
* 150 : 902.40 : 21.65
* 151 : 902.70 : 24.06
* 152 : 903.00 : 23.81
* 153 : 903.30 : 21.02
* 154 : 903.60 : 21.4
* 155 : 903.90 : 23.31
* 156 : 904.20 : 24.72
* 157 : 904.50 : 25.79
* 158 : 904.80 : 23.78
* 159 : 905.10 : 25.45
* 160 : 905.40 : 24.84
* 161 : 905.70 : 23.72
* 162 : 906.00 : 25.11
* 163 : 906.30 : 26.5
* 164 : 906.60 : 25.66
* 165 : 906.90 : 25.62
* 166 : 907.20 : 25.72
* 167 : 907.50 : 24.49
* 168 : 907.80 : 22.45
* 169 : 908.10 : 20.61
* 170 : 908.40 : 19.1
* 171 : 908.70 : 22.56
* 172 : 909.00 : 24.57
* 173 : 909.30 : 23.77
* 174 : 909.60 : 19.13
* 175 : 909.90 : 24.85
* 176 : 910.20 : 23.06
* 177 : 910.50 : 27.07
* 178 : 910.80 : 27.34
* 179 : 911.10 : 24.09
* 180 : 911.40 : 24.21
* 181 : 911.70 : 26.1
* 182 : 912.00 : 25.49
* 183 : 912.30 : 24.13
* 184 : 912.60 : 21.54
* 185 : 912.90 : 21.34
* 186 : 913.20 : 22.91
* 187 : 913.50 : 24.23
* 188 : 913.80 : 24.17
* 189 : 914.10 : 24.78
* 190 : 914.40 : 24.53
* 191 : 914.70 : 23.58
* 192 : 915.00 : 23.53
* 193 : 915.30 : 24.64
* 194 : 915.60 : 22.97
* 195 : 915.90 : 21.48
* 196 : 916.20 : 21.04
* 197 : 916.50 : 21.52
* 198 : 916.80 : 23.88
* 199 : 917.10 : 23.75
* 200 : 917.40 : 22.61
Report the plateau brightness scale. 4.63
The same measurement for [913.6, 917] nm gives 4.83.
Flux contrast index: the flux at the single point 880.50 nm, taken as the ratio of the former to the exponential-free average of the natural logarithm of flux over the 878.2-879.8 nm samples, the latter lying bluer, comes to 7.4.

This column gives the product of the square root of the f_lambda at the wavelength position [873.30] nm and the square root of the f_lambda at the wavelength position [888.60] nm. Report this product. 23.0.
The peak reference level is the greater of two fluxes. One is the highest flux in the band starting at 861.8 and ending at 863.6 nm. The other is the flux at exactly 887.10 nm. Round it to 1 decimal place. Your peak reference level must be 29.4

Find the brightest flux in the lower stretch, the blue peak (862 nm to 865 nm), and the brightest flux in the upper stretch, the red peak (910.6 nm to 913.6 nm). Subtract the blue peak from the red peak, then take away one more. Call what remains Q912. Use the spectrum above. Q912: 4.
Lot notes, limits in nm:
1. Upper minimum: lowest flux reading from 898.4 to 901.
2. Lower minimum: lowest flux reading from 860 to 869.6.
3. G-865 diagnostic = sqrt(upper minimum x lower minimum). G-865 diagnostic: 19.7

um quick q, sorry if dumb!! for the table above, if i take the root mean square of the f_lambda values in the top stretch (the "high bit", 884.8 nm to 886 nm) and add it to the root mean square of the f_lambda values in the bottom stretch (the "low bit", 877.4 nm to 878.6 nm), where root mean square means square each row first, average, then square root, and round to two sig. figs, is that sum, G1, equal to 41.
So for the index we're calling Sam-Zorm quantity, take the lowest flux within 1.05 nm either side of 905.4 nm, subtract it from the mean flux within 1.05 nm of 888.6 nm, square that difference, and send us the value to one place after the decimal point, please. 14.1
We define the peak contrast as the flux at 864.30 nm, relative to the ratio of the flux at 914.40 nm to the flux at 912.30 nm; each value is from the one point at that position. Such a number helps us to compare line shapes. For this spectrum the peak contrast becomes 20.3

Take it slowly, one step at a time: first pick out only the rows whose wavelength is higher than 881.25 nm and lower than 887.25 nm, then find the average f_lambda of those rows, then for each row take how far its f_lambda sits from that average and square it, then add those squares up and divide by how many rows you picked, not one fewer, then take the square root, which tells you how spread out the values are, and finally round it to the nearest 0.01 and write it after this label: 4.29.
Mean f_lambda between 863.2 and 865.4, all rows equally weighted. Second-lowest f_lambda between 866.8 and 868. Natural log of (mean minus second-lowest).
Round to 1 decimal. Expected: 0.6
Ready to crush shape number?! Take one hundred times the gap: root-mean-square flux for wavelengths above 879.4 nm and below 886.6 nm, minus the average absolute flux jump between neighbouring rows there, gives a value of 2291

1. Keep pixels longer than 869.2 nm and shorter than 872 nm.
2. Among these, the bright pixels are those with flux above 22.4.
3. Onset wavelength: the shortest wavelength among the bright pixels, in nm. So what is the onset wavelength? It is 869.40 nm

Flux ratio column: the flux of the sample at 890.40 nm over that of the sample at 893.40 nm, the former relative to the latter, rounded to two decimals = 0.88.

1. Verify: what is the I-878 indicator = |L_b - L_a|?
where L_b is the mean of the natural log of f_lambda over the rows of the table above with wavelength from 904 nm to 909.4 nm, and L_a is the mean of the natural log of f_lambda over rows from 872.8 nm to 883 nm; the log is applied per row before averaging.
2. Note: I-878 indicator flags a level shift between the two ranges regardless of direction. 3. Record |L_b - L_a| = 0.12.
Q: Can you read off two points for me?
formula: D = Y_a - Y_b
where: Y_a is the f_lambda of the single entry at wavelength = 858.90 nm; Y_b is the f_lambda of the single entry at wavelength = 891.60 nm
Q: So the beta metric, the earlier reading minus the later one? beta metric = -1.3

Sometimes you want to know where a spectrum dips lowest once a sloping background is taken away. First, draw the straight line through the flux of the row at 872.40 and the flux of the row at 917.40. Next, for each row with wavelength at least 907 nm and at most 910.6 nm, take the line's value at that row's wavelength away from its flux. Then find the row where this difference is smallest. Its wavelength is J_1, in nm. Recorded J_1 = 909.60 nm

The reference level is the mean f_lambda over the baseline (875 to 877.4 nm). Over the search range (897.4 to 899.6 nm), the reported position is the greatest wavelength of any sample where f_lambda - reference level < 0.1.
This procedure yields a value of 899.40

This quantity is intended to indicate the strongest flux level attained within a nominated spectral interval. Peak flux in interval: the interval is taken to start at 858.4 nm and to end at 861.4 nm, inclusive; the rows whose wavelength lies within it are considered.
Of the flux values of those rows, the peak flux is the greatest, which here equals 23.22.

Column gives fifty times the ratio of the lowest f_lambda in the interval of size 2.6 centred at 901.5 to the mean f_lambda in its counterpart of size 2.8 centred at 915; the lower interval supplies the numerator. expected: 45.2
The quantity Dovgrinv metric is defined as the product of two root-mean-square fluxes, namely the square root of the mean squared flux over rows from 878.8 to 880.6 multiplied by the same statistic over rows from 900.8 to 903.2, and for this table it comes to 546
